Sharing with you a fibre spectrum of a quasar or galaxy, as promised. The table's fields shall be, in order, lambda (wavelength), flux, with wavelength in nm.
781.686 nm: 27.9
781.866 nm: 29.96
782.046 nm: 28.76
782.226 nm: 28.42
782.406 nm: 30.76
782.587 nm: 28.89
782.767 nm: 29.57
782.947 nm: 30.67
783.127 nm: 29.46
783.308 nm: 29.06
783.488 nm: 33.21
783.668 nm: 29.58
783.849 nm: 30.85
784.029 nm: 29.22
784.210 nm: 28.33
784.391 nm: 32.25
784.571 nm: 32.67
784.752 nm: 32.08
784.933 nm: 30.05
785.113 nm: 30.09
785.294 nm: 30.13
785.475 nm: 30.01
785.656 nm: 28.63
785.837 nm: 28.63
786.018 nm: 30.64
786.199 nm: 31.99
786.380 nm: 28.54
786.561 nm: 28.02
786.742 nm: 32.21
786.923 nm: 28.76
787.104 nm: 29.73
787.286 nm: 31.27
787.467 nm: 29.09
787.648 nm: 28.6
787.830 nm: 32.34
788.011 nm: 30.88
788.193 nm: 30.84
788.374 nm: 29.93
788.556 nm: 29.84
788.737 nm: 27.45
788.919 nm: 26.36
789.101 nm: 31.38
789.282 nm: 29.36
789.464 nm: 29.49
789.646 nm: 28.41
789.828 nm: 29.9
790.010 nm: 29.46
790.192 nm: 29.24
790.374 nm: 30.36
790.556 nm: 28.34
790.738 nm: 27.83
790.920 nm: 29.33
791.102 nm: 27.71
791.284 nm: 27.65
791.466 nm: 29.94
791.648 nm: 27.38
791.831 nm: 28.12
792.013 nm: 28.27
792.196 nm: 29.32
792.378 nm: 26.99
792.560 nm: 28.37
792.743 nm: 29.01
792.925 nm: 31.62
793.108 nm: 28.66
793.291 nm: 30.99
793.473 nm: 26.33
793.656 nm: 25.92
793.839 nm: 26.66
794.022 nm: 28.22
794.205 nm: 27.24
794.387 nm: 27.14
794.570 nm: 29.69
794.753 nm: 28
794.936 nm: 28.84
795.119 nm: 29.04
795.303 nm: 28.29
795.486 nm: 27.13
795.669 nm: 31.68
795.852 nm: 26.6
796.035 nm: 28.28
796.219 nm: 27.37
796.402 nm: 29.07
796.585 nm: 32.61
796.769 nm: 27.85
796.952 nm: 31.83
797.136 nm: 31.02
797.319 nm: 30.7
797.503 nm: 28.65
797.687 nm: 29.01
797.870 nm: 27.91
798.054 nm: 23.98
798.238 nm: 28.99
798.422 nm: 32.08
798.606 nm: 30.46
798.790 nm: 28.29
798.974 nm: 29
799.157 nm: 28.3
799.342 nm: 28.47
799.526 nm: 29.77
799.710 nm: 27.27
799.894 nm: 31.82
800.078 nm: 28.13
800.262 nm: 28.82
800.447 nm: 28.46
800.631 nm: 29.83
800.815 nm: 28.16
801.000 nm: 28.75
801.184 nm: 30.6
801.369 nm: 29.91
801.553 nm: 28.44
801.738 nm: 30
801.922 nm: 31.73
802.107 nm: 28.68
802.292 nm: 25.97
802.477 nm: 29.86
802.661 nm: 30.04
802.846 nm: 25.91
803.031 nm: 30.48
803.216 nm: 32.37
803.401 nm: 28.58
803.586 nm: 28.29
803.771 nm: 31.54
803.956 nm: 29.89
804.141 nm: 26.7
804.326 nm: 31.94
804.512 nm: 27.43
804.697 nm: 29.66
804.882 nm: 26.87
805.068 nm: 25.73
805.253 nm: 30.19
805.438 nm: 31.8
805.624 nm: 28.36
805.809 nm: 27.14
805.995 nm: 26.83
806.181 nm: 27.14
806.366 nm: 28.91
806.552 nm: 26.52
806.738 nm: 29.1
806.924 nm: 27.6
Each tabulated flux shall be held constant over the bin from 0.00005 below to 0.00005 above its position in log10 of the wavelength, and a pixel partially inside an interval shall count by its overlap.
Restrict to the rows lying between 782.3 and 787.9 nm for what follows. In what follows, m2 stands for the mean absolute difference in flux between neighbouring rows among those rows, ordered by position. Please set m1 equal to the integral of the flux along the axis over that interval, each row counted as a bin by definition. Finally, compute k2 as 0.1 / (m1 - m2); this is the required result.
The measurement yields 0.0006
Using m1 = 169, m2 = 1.6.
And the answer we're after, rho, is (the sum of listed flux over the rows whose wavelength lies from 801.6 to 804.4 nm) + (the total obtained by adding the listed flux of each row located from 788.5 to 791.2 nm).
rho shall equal 876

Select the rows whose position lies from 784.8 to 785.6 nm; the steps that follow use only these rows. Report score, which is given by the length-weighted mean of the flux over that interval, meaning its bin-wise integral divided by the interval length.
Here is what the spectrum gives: 30.1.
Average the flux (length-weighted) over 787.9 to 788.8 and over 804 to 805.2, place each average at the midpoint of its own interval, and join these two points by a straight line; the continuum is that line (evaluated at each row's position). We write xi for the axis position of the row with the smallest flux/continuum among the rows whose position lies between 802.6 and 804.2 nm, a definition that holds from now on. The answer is 802.846 nm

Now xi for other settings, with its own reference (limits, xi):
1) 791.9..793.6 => 793.473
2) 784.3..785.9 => 785.656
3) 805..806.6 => 805.068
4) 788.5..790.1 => 788.919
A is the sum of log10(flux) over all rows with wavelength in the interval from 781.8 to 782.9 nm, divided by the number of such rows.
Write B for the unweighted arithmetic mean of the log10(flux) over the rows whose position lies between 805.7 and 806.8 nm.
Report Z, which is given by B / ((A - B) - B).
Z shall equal -1.02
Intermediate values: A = 1.47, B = 1.44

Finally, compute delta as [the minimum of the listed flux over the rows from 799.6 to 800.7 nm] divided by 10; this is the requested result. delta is 2.73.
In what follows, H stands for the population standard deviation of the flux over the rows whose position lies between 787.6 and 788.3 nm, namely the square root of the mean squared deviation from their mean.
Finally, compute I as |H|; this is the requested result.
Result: 1.3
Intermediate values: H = 1.3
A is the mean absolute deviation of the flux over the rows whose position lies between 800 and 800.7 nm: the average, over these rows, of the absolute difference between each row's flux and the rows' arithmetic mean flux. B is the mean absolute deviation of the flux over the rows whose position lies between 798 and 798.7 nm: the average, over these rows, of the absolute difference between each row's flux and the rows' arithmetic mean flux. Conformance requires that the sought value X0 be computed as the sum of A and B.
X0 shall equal 2.96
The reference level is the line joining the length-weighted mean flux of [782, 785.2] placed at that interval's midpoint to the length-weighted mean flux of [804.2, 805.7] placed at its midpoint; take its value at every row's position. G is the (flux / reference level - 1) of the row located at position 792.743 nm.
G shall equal -0.02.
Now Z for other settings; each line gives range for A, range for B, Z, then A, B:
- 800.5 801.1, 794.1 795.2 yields -1.01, 1.46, 1.45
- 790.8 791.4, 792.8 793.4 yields -0.98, 1.45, 1.48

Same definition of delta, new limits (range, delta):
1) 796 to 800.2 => 2.40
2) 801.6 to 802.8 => 2.60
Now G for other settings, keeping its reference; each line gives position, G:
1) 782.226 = -0.06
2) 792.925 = 0.07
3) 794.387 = -0.08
